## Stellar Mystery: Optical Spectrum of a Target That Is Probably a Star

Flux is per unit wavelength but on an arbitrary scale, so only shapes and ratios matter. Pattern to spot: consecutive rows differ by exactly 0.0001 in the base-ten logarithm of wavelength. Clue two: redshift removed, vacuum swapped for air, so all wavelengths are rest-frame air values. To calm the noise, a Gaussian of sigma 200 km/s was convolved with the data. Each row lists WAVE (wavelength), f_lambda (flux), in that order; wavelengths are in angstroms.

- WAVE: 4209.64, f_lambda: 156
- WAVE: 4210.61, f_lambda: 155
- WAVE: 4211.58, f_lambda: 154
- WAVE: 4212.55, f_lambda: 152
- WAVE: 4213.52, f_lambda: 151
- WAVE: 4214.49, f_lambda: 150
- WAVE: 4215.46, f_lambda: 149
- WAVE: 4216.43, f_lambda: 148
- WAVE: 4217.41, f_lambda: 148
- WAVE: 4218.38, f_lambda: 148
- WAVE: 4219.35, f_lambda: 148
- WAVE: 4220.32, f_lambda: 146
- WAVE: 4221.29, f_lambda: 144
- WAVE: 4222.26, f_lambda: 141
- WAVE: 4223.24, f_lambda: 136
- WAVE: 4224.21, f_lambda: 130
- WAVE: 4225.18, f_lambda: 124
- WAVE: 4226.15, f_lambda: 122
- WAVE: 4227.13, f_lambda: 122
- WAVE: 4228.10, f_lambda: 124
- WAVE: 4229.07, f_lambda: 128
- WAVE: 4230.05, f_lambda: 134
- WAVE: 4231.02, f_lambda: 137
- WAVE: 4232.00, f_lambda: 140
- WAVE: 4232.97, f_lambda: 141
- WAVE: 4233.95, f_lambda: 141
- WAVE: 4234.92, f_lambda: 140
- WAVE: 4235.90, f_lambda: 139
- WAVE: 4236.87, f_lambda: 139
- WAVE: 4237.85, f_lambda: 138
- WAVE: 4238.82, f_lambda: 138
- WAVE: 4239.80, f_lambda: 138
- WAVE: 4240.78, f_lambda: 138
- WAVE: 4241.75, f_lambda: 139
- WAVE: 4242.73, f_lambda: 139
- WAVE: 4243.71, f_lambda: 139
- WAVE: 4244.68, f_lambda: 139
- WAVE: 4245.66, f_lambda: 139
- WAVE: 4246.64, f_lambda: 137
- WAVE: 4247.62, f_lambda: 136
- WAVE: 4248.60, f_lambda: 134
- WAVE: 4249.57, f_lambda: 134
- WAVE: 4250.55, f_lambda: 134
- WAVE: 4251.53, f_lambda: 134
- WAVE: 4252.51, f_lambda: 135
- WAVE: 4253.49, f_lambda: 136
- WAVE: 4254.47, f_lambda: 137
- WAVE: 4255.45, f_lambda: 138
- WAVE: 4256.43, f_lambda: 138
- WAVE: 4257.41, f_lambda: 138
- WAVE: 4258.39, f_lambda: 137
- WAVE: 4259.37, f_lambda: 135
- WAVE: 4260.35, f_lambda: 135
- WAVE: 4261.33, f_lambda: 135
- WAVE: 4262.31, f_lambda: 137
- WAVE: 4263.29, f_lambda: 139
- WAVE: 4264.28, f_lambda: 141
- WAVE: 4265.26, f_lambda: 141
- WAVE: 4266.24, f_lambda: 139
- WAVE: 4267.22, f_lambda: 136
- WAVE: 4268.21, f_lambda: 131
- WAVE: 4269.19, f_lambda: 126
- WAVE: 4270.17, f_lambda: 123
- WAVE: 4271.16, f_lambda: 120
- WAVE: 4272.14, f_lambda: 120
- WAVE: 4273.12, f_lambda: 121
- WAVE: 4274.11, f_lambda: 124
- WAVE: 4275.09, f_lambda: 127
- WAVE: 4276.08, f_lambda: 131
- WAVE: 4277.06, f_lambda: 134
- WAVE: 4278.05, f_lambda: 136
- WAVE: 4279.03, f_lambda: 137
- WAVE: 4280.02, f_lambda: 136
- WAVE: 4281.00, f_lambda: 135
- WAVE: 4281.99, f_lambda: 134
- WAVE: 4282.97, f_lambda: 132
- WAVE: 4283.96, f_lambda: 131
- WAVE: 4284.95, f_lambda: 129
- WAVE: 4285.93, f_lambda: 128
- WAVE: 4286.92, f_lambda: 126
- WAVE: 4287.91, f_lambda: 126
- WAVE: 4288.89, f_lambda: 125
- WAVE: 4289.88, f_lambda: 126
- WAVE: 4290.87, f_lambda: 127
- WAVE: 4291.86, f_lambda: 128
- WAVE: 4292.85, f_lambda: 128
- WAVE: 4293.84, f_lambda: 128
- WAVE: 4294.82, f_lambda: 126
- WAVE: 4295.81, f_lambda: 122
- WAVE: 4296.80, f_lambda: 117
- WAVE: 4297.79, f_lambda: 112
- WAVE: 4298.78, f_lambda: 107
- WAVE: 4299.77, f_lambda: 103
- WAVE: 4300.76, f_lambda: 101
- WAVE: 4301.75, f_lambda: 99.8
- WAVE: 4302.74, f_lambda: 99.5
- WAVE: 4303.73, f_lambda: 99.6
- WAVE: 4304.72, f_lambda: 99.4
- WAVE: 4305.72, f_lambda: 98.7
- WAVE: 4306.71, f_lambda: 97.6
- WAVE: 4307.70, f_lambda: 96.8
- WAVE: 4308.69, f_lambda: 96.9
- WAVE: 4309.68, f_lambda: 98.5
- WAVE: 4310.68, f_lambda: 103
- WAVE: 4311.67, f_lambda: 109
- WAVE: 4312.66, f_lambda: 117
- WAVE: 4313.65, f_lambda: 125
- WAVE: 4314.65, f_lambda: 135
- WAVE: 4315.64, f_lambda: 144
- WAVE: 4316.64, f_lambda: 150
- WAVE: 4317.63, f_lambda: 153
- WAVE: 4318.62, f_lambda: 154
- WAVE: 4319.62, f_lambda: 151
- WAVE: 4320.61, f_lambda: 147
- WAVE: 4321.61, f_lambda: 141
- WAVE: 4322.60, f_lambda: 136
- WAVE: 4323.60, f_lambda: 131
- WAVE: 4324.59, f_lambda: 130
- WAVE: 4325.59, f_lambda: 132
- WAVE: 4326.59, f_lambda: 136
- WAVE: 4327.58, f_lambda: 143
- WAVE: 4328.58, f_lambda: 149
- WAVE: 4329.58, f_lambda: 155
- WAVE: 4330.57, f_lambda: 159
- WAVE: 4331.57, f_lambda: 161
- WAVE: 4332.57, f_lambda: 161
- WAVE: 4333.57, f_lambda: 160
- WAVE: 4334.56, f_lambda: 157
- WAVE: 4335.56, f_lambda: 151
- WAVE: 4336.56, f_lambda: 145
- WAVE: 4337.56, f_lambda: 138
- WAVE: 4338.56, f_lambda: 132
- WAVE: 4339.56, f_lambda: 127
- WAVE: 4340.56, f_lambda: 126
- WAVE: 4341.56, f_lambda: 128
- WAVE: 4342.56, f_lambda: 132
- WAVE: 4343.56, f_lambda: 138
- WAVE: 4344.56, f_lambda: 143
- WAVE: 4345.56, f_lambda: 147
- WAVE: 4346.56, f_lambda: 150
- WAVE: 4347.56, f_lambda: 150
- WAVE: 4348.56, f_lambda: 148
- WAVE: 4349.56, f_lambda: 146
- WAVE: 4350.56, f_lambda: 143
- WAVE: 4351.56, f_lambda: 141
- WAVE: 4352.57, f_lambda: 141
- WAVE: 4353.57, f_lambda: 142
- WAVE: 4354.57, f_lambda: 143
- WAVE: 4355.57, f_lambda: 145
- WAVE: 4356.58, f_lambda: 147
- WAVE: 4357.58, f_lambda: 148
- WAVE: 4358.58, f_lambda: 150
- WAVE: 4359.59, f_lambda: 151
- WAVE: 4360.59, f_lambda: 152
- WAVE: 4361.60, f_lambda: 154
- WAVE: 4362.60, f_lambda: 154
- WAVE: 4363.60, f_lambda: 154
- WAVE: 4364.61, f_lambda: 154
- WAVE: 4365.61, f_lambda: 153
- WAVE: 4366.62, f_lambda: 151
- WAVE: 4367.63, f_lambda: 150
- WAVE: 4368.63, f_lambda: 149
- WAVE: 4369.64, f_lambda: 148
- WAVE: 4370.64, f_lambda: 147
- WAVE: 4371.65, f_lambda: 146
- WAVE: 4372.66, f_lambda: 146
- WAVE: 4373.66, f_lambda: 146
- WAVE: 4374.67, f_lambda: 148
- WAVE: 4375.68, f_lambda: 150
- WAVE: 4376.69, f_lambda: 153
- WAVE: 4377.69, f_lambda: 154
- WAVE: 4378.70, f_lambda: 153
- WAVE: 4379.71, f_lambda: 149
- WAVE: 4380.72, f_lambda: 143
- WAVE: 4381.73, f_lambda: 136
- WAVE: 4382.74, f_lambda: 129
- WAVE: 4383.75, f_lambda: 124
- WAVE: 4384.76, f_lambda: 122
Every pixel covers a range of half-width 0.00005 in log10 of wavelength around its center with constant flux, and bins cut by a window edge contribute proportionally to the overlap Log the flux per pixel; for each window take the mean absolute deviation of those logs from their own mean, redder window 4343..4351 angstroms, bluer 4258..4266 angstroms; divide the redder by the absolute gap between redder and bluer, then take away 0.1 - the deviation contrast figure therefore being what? 3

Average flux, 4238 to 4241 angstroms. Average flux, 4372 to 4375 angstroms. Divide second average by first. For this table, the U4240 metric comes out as 1.06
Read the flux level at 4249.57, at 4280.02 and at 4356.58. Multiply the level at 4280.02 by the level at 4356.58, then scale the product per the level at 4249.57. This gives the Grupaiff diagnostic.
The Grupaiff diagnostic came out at 149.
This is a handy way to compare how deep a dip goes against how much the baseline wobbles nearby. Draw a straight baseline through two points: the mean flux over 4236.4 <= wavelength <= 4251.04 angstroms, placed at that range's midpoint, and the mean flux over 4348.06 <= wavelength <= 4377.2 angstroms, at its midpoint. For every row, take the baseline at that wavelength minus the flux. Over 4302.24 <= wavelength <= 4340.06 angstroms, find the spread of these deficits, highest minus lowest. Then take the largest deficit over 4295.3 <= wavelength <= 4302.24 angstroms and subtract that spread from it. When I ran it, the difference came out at -19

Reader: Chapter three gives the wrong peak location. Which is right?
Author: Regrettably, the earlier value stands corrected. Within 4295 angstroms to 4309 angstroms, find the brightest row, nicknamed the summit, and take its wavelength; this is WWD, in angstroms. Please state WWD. 4295.81 angstroms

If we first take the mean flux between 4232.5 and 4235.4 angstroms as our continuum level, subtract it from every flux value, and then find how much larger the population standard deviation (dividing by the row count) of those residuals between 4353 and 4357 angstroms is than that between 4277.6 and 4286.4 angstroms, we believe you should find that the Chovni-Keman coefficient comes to -1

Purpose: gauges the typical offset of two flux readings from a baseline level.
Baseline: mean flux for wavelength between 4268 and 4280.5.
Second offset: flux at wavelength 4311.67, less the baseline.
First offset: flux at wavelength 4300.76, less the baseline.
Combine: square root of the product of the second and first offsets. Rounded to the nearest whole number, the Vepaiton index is 23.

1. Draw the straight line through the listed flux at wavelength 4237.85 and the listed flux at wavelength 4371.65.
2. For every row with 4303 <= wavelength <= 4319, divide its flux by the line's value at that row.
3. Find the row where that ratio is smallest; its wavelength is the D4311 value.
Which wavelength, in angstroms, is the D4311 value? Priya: 4307.70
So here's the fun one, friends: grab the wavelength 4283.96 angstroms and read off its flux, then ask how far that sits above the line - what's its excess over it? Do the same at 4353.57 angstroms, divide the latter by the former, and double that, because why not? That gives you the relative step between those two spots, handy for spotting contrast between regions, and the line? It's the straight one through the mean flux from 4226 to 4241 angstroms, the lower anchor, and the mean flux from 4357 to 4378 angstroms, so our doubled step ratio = 1.4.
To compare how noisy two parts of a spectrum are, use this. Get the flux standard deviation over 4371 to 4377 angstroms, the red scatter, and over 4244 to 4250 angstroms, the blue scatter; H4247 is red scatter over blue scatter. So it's 1.3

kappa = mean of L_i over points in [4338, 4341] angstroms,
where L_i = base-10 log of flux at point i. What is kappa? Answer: 2.11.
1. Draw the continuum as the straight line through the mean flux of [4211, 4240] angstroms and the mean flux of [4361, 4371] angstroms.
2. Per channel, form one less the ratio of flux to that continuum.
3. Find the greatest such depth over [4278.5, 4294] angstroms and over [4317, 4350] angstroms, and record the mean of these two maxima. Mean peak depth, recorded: 0.147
